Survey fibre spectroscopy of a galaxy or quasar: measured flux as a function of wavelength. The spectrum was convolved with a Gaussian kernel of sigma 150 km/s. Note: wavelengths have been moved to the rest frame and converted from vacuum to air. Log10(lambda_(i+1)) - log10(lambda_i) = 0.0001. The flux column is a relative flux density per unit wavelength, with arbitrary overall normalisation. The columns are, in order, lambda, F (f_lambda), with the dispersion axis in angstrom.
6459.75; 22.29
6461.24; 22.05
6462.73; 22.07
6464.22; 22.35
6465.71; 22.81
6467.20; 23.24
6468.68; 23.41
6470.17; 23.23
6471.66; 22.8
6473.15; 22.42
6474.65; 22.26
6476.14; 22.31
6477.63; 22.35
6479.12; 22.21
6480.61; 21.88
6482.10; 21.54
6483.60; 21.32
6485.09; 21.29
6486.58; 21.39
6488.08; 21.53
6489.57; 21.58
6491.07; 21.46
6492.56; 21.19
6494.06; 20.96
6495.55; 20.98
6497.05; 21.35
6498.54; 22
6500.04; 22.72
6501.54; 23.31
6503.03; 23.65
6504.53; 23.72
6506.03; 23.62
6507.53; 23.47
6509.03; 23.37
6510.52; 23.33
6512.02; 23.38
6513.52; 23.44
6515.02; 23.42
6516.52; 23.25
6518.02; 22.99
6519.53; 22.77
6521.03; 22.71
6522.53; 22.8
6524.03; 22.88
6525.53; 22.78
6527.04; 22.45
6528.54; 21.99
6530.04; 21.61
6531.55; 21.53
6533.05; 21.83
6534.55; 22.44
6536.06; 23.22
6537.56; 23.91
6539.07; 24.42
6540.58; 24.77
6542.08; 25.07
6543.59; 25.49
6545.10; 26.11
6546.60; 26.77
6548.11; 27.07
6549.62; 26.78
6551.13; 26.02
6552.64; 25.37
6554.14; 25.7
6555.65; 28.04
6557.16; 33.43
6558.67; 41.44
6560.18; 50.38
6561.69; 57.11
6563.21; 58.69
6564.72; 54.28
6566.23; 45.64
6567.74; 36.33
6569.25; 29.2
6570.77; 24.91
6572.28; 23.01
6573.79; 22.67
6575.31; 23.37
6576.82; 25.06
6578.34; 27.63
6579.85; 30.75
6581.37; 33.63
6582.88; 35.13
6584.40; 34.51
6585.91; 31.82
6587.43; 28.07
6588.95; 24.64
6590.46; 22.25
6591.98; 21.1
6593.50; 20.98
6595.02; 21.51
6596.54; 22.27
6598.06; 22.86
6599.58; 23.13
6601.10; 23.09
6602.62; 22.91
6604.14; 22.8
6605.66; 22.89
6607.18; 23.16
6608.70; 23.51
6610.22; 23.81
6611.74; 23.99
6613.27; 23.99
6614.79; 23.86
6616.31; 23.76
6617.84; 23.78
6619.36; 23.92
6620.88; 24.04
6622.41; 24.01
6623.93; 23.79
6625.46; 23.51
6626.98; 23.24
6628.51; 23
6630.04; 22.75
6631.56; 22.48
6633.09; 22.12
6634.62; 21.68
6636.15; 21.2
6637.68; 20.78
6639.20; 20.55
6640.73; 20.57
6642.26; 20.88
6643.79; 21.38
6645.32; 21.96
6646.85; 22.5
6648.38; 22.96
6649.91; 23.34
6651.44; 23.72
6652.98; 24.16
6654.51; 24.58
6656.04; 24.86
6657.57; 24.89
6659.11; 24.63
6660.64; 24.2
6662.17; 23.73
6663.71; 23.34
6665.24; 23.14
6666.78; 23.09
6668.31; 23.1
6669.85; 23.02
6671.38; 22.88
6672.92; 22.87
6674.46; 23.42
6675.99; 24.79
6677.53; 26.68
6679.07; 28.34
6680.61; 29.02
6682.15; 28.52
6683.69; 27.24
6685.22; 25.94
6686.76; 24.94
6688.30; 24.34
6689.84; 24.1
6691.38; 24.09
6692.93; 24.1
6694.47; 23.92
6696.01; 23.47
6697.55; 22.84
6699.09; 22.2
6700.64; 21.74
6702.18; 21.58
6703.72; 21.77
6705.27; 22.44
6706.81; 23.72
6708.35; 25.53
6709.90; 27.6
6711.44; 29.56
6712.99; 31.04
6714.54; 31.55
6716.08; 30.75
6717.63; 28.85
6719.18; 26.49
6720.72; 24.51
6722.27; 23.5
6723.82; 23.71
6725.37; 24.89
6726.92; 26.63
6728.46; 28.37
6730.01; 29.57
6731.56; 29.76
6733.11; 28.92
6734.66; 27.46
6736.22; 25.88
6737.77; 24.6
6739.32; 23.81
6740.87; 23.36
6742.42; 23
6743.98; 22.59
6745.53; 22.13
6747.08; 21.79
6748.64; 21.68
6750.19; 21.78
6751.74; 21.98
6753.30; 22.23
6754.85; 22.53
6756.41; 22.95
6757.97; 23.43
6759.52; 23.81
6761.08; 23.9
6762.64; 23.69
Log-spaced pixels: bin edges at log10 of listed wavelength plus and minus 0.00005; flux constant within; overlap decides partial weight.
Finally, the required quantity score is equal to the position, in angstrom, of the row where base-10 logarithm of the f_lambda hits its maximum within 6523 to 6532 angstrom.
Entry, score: 6524.03 angstrom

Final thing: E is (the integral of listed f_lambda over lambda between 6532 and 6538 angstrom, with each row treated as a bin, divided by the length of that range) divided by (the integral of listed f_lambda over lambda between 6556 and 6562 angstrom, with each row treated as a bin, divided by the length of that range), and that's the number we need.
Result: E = 0.52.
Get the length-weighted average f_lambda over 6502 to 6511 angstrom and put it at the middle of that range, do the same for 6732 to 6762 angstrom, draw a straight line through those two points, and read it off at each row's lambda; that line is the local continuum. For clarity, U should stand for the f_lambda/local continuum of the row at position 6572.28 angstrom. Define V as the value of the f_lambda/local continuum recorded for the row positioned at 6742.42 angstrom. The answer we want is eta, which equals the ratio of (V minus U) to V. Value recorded 0.00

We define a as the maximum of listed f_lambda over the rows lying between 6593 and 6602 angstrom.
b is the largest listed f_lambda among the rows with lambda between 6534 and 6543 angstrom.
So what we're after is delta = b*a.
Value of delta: 580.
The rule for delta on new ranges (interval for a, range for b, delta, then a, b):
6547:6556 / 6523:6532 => 642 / 28.04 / 22.88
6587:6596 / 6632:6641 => 621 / 28.07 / 22.12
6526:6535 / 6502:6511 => 533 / 22.45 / 23.72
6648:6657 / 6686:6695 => 620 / 24.86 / 24.94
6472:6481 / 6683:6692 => 611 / 22.42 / 27.24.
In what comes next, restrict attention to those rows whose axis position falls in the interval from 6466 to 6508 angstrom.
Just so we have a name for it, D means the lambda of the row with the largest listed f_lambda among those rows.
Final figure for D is 6504.53 angstrom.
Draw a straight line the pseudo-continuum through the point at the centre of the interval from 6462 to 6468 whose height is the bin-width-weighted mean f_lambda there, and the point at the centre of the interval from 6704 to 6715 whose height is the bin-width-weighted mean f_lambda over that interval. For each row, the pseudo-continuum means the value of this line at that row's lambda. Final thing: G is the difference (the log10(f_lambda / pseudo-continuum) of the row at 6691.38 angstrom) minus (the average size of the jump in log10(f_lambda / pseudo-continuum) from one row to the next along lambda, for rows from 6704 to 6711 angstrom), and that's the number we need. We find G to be -0.07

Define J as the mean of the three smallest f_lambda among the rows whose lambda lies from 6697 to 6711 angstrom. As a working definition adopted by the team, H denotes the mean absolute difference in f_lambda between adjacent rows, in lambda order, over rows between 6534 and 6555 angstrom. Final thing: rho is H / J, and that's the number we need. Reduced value 0.024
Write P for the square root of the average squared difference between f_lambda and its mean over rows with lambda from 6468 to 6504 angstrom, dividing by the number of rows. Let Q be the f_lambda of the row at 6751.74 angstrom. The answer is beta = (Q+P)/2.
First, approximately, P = 1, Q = 21.98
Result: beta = 11.4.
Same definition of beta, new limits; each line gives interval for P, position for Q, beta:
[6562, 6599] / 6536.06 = 16.6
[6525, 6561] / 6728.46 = 17.4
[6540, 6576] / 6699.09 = 16.8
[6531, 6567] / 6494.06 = 16.4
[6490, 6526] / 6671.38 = 11.9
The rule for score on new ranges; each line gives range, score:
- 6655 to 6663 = 6657.57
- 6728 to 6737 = 6731.56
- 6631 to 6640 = 6631.56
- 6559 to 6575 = 6563.21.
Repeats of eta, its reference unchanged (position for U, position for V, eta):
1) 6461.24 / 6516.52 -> 0.05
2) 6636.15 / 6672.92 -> 0.07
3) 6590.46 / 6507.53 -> 0.05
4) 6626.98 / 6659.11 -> 0.06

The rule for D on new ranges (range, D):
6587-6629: 6587.43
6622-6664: 6657.57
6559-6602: 6563.21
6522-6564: 6563.21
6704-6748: 6714.54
